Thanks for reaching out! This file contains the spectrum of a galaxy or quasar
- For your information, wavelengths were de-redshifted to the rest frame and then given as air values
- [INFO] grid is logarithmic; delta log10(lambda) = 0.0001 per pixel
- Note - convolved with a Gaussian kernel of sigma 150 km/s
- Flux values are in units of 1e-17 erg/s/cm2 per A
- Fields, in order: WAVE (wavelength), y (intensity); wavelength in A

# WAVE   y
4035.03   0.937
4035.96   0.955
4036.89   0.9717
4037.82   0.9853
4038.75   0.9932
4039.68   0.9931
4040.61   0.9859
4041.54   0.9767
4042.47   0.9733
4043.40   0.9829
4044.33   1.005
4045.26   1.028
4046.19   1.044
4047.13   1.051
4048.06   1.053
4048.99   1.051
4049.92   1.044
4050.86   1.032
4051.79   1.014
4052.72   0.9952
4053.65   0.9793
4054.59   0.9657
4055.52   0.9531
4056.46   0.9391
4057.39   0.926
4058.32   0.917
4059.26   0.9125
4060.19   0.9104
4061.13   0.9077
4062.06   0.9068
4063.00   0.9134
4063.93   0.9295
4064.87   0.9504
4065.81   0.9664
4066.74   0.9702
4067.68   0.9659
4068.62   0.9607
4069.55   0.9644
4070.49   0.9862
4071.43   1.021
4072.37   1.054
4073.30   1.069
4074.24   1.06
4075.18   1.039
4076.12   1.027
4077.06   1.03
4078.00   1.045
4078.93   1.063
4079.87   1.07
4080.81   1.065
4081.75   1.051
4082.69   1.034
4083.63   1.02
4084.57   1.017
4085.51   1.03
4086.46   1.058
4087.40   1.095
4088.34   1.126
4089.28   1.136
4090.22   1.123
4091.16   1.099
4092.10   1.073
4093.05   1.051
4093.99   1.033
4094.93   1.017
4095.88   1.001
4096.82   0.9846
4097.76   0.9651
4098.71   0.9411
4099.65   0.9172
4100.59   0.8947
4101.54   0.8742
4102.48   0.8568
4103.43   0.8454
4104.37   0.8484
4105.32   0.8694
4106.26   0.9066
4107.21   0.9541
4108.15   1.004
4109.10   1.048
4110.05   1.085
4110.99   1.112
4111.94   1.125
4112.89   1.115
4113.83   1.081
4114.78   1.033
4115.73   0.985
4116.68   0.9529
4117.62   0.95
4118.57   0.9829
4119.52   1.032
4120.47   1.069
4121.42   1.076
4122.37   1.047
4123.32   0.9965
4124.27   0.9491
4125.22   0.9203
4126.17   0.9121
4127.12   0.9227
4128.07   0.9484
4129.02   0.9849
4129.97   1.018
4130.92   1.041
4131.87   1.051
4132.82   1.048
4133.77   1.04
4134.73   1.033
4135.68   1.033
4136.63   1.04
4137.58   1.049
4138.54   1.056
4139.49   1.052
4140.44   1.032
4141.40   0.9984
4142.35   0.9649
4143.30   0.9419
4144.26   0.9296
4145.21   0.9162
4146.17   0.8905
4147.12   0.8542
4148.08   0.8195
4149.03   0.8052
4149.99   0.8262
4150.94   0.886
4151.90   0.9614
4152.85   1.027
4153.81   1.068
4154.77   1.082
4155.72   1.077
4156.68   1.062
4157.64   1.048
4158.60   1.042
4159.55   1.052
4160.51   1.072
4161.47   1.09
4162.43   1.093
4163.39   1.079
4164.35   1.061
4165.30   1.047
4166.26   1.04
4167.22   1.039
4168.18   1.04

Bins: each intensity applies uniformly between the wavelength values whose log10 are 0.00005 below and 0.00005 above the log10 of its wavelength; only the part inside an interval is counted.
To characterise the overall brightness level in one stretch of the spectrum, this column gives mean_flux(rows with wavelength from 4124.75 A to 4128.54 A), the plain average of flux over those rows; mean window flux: 0.93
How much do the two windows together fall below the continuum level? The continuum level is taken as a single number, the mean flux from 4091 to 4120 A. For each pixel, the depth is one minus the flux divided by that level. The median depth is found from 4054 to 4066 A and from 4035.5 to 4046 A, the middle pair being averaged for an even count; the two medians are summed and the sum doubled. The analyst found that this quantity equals 0.13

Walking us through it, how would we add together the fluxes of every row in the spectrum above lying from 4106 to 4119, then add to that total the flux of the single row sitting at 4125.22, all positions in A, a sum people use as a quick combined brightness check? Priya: 15.3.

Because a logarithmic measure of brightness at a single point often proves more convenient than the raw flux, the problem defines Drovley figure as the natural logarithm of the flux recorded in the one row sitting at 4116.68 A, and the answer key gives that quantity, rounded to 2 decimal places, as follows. -0.05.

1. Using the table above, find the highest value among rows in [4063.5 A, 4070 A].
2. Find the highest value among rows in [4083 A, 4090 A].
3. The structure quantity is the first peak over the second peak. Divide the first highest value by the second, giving 0.854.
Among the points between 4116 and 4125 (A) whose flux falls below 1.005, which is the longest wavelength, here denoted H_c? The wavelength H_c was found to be 4124.27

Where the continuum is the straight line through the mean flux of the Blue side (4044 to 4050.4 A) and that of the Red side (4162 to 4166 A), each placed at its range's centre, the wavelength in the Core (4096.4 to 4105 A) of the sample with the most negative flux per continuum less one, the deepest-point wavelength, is 4103.43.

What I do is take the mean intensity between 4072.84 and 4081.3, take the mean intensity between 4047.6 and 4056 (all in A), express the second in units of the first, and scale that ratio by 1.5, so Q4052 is 1.44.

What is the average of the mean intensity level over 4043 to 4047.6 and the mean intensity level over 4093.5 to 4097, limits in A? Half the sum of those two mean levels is 1.02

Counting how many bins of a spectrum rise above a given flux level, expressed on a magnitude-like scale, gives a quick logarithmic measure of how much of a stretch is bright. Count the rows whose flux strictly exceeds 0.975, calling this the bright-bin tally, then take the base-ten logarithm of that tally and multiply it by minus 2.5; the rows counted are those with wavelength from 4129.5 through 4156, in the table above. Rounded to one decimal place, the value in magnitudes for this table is -3.1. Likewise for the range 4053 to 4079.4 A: -2.6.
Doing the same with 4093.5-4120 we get -2.9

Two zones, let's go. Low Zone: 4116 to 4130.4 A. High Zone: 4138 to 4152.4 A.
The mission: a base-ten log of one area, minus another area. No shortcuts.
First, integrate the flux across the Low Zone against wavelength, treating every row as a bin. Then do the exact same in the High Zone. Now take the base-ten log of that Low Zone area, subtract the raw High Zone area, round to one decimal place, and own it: -12.2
